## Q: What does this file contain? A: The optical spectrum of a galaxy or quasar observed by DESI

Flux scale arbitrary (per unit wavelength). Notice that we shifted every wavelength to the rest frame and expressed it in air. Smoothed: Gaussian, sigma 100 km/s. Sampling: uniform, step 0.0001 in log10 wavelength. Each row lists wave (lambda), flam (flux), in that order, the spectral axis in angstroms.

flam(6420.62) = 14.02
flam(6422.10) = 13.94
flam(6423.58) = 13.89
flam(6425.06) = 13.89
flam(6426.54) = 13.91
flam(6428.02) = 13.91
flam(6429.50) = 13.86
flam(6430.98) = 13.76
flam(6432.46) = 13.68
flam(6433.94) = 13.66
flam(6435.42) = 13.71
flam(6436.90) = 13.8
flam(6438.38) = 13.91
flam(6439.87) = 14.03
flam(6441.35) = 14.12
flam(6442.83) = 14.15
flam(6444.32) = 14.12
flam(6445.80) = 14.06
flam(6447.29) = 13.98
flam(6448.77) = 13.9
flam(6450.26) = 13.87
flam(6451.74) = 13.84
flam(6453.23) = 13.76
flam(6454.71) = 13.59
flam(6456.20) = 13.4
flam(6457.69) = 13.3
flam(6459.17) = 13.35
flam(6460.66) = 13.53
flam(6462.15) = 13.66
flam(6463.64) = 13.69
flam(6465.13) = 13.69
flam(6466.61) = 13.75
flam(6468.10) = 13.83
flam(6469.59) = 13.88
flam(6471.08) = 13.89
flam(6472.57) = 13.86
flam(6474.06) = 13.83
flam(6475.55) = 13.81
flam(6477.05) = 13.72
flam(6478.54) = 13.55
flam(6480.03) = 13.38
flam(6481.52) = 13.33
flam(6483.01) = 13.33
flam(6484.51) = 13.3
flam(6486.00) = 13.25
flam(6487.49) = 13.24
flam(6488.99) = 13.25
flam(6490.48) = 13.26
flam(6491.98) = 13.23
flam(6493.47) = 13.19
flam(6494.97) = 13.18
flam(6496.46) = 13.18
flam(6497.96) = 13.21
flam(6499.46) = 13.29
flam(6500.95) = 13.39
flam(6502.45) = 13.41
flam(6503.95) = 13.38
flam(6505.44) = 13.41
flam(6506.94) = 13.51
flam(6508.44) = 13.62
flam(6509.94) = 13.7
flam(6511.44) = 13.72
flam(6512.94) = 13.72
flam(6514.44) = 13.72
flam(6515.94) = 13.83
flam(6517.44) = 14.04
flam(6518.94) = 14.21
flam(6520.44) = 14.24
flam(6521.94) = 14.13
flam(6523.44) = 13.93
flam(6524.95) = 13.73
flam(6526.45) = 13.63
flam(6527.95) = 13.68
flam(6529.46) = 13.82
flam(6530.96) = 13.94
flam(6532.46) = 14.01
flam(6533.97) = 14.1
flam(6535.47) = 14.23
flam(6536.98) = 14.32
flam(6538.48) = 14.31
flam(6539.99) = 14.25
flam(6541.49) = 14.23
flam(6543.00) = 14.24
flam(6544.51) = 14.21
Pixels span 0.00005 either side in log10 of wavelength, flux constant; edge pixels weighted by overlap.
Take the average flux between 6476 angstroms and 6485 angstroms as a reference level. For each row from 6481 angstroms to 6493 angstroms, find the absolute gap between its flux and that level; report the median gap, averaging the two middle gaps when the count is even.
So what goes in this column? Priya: 0.18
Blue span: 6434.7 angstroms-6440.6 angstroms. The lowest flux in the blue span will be 13.71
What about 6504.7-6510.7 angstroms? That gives 13.41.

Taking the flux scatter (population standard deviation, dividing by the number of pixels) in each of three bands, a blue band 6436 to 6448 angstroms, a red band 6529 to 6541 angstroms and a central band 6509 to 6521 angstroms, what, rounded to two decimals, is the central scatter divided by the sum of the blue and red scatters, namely 0.76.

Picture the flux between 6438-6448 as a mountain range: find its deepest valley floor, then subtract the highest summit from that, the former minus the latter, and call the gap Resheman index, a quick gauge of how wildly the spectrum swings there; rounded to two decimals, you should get -0.24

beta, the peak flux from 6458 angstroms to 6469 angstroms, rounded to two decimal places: 13.83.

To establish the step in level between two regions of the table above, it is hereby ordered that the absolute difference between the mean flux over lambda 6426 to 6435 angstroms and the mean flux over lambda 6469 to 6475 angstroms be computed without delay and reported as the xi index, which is 0.07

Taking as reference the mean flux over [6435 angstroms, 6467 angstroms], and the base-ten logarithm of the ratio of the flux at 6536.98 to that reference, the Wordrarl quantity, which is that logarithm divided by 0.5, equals 0.03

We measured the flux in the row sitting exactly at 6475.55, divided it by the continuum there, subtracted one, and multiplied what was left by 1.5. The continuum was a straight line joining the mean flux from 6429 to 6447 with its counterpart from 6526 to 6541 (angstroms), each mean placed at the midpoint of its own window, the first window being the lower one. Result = -0.02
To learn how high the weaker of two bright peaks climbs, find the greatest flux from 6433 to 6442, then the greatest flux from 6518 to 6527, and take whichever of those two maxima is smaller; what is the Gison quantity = 14.1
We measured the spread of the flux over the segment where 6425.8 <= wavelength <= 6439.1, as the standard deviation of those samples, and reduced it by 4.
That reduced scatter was -3.90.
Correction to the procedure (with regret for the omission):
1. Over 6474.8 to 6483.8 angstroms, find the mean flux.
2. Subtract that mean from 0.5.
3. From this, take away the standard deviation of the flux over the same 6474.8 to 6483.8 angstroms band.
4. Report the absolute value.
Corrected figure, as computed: 13.2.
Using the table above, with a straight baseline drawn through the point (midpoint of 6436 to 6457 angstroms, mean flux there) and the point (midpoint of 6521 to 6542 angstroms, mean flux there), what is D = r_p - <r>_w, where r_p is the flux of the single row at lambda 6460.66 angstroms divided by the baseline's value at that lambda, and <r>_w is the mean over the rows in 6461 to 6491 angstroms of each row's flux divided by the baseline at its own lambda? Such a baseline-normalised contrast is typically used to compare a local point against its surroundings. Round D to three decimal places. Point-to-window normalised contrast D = -0.002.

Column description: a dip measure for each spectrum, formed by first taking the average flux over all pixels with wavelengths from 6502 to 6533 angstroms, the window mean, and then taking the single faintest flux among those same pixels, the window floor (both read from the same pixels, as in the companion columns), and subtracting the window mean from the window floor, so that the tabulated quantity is -0.40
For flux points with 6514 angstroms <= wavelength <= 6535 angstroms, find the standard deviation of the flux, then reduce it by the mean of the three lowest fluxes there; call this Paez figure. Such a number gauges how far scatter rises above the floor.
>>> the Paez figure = -13.48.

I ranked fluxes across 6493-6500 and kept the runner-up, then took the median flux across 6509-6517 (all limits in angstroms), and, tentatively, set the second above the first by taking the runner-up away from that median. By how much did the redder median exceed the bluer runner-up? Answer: 0.5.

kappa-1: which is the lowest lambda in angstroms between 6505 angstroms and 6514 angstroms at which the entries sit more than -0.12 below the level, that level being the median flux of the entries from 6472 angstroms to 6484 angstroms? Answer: 6505.44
